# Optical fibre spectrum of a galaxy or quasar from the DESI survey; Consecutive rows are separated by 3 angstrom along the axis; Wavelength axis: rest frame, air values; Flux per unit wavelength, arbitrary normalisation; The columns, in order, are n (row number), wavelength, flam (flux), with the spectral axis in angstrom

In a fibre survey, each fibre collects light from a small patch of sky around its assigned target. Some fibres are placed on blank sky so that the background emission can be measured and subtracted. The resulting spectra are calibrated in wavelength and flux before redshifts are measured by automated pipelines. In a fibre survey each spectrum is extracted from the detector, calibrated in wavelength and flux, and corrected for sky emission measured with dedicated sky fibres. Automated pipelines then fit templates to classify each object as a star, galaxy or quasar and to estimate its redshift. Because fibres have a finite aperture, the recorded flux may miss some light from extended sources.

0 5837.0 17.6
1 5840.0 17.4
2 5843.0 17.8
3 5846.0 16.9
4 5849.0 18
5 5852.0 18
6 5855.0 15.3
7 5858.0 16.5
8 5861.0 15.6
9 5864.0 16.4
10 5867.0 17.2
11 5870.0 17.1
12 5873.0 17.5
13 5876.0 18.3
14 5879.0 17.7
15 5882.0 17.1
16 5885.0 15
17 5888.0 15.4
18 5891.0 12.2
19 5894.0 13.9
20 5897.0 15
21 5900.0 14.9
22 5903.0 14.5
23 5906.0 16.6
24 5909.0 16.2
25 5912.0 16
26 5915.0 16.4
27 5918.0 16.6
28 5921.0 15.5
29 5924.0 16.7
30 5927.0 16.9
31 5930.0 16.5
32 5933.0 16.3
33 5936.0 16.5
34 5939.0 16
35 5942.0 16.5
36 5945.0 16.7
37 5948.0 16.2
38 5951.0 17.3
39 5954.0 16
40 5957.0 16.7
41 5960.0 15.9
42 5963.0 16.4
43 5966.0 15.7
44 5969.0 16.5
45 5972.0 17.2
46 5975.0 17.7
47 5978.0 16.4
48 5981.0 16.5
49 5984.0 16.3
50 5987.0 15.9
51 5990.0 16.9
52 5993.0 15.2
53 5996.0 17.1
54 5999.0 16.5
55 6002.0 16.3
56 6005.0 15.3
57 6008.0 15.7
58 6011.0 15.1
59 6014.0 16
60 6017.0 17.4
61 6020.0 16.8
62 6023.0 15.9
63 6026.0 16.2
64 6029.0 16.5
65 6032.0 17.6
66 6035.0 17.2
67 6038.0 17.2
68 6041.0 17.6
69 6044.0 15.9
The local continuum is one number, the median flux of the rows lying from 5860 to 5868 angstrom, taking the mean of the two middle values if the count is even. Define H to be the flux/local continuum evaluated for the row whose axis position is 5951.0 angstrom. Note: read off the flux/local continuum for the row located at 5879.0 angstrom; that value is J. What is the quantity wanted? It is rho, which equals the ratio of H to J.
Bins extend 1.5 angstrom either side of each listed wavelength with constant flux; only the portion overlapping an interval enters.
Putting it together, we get 0.98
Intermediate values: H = 1.05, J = 1.08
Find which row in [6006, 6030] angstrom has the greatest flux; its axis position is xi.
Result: 6017.0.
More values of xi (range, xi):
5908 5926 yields 5924.0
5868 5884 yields 5876.0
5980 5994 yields 5990.0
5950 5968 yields 5951.0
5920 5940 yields 5927.0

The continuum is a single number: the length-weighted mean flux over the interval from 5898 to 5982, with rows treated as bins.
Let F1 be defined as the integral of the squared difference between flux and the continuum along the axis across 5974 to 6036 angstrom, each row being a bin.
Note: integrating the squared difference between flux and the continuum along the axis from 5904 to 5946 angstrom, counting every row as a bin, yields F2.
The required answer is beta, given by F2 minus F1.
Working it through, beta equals -26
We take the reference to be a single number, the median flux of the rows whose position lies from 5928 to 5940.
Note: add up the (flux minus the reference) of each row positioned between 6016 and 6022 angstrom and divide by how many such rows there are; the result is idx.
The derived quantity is 0.70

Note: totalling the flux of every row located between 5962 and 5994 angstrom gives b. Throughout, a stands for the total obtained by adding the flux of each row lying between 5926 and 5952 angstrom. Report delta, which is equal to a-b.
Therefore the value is -32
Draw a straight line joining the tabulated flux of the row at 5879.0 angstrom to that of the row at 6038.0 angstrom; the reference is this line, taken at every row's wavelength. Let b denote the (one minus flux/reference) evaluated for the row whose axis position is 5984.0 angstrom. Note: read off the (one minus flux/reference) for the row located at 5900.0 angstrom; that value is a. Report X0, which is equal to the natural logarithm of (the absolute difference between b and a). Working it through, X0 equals -2.4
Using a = 0.16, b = 0.06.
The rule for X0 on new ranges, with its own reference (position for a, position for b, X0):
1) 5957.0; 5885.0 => -2.2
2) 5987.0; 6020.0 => -2.9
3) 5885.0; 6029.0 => -2.2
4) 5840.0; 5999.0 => -3.7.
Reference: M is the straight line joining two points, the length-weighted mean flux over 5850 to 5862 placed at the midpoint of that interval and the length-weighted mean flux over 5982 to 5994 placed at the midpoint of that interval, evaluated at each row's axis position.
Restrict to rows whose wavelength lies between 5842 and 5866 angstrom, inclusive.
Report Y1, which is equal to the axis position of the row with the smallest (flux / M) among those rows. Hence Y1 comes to 5855.0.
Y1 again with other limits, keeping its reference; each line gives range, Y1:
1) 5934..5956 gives 5939.0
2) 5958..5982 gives 5966.0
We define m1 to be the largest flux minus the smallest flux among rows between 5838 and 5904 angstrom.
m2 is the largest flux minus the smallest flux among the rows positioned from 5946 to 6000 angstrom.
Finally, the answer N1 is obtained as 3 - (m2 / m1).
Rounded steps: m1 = 6.1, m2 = 2.5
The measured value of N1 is 2.6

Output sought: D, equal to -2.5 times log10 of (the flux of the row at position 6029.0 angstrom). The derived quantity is -3.04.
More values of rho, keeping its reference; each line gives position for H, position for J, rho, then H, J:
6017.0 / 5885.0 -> 1.16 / 1.06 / 0.91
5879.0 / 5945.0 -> 1.06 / 1.08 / 1.02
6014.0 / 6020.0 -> 0.95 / 0.98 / 1.02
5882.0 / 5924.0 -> 1.02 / 1.04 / 1.02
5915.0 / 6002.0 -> 1.01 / 1.00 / 0.99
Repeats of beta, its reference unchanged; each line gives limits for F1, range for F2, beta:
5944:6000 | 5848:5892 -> 77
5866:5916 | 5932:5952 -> -122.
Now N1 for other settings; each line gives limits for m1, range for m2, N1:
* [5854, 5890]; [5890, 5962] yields 1.5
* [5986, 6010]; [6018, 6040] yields 2.1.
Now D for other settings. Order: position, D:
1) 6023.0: -3.00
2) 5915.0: -3.04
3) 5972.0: -3.09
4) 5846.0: -3.07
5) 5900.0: -2.93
